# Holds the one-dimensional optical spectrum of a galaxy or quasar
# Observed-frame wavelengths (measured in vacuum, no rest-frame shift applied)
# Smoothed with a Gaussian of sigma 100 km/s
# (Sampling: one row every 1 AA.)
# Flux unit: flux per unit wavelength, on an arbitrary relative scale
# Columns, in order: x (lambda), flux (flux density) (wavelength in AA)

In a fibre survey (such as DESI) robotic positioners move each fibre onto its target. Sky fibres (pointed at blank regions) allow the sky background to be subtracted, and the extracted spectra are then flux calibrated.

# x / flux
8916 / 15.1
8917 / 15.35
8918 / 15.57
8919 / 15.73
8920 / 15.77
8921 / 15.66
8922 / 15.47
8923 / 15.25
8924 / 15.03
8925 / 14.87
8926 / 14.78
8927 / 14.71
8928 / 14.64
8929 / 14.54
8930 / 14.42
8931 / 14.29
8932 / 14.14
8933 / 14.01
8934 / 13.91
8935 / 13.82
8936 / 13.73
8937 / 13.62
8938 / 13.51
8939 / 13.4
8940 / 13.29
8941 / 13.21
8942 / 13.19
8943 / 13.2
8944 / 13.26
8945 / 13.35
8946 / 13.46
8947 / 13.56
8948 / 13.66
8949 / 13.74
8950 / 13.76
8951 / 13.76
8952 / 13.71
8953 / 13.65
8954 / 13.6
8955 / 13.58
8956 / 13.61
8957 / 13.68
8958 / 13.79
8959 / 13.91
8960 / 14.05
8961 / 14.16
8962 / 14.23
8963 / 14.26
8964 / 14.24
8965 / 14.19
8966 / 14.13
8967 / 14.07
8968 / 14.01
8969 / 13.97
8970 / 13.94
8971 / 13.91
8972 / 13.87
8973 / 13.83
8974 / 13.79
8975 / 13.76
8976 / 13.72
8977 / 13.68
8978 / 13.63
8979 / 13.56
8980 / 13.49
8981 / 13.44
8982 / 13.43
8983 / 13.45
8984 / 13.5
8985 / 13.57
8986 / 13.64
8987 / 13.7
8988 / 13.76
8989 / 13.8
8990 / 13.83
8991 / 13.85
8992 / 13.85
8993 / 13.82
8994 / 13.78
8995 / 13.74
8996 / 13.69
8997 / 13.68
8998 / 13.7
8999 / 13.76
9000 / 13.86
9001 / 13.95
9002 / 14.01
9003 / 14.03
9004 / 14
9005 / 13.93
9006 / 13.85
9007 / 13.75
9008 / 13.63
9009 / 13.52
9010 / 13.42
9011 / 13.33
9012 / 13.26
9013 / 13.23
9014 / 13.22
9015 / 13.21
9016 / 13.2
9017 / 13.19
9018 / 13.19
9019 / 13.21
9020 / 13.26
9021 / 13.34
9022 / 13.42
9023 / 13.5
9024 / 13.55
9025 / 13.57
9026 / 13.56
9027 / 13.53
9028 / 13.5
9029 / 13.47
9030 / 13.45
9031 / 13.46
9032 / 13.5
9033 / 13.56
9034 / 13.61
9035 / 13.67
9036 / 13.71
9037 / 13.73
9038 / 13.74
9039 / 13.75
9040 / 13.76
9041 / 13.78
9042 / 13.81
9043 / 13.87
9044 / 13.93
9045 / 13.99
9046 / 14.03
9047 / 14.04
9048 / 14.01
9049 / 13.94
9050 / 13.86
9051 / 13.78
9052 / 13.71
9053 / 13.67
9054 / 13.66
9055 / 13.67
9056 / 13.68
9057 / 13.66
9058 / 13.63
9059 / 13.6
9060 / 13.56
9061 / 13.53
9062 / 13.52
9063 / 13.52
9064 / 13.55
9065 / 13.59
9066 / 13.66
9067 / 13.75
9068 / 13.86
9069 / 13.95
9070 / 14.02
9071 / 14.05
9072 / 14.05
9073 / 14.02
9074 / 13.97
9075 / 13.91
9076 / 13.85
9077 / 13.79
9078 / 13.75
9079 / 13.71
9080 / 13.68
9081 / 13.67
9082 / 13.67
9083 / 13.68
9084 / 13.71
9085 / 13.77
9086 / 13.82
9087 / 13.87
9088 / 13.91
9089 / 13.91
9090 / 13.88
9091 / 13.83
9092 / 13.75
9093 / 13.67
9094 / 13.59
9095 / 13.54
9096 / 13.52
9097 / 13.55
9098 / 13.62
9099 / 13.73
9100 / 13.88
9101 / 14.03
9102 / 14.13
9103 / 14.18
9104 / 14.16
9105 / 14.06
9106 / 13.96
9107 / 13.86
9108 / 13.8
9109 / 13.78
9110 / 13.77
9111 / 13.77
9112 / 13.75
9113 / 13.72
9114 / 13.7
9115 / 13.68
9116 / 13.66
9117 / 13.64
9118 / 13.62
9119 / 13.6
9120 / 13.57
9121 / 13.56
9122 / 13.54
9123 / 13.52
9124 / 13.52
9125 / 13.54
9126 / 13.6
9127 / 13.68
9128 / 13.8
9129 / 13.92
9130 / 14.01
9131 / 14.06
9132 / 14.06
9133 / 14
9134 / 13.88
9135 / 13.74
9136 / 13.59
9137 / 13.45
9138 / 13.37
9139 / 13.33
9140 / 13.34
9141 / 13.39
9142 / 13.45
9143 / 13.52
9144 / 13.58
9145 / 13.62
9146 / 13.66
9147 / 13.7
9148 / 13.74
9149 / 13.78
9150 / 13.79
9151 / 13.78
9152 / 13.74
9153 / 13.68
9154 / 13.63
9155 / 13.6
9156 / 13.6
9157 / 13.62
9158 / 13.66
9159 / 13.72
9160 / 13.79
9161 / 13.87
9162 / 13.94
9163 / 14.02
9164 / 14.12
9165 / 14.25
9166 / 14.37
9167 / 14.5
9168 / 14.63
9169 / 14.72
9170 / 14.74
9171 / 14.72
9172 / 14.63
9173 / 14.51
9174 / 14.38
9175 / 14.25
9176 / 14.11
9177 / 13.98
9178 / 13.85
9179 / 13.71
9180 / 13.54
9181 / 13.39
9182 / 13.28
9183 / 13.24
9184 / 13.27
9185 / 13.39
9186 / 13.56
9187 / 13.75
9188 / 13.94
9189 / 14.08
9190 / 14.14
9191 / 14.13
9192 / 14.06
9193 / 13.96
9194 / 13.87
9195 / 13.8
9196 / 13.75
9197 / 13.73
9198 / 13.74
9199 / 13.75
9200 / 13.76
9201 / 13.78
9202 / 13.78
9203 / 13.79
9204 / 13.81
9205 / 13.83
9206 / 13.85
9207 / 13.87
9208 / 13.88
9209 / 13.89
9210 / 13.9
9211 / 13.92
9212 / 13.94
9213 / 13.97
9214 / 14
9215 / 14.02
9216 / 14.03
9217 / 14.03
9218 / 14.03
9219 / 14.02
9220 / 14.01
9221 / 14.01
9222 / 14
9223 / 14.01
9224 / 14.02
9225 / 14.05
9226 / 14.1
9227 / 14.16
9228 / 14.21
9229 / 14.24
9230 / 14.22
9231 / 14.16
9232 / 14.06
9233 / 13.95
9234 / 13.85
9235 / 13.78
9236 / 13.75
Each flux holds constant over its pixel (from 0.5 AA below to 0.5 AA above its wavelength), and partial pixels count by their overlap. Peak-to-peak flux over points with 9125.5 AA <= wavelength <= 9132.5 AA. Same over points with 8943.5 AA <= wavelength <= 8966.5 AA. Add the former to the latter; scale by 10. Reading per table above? 15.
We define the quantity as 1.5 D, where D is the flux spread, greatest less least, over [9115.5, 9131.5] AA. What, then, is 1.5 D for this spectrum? 0.81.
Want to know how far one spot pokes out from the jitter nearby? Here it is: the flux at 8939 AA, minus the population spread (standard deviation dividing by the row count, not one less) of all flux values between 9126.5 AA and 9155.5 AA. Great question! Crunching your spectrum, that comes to 13.2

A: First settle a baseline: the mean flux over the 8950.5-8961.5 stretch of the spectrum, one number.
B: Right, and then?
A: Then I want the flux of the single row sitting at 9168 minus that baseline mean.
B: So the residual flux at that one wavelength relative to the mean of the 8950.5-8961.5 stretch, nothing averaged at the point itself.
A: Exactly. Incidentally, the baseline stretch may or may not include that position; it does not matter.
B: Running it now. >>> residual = 0.86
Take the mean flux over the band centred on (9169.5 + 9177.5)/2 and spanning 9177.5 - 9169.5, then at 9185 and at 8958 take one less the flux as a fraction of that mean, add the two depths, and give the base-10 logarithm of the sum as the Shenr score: -0.94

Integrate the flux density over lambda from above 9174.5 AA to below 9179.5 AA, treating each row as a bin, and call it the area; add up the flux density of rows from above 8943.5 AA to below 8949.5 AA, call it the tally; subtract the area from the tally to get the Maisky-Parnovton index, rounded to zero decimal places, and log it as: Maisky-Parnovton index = 11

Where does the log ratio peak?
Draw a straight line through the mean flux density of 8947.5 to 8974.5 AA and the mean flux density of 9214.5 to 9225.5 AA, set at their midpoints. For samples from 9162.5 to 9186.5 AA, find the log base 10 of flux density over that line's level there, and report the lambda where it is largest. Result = 9170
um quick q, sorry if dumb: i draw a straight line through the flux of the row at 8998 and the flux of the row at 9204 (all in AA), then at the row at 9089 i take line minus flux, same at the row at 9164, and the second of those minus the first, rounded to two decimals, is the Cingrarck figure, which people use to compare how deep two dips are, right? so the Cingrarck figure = -0.17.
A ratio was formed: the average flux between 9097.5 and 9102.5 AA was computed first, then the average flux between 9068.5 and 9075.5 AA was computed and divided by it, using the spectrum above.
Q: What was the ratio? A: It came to 1.01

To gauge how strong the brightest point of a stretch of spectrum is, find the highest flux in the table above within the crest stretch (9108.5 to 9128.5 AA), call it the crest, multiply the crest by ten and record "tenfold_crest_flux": 138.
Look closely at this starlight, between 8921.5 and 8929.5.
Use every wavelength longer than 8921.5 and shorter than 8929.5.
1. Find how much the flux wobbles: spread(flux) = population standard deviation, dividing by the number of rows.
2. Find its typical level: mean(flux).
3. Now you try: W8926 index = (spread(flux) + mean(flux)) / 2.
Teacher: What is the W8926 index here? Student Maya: 7.60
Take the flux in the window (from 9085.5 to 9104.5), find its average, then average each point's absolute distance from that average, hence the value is 0.17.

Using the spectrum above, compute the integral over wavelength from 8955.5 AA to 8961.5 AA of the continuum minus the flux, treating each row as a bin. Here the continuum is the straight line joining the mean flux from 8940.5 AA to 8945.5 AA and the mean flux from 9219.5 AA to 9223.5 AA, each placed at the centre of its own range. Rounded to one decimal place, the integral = -3.5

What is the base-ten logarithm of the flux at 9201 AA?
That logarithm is 1.14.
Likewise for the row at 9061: 1.13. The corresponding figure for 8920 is 1.20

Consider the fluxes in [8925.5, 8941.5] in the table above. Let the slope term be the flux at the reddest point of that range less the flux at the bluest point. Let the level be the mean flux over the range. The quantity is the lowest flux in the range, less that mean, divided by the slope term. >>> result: 0.50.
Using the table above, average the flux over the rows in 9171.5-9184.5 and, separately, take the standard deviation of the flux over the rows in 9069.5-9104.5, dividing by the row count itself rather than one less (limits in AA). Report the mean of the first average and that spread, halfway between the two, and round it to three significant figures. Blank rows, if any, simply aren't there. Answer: 7.02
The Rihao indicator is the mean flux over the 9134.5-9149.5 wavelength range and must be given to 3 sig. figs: 13.6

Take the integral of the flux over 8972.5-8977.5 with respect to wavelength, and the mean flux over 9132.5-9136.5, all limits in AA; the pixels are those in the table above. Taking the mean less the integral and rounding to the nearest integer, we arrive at -55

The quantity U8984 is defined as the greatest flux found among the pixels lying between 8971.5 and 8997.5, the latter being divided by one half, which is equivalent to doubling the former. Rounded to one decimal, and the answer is 27.7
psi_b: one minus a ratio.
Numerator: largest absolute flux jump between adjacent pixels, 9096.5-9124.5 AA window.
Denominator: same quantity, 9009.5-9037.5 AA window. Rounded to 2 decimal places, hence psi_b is -0.67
